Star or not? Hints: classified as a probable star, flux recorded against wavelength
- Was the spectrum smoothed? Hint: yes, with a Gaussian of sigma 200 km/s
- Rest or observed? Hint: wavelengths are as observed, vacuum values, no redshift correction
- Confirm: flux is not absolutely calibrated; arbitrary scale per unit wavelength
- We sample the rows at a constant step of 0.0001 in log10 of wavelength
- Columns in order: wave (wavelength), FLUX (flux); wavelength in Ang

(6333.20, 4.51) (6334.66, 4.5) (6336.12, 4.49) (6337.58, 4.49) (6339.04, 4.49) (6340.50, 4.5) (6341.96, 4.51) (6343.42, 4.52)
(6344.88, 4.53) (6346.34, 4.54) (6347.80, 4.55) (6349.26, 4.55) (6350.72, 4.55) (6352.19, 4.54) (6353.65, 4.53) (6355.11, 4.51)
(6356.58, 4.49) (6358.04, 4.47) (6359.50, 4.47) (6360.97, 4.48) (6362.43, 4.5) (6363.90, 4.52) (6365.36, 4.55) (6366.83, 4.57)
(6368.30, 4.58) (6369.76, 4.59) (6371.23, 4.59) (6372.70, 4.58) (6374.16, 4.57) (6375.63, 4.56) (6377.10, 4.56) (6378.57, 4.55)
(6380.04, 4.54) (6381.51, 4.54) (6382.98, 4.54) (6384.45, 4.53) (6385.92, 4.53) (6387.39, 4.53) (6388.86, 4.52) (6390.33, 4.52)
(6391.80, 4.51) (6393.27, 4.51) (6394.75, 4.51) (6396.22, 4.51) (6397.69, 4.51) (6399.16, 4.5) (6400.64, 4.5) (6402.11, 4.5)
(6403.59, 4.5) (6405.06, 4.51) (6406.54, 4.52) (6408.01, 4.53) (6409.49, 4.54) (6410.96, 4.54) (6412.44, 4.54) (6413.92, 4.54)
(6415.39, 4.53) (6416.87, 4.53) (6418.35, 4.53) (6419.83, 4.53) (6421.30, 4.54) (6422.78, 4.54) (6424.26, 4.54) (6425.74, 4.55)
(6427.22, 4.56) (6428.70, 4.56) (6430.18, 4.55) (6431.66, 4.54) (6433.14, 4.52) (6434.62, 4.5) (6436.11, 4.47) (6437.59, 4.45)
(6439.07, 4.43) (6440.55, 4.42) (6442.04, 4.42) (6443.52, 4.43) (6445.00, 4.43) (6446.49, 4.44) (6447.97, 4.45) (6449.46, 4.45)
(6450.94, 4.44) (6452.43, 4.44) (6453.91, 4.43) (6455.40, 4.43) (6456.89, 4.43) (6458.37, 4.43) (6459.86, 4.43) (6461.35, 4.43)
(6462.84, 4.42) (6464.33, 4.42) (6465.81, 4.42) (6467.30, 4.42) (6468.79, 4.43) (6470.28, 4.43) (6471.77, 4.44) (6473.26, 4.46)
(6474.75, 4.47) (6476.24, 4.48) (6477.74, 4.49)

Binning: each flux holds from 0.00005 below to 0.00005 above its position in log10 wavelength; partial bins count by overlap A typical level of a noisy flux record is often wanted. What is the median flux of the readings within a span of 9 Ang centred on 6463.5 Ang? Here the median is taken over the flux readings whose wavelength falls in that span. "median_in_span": 4.42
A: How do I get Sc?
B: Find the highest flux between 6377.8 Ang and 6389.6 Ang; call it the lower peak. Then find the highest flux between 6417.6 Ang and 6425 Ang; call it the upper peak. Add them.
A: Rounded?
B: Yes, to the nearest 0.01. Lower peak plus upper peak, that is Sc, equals 9.09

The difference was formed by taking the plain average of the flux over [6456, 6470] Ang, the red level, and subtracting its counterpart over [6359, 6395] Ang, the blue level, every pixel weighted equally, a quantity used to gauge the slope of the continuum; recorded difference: -0.112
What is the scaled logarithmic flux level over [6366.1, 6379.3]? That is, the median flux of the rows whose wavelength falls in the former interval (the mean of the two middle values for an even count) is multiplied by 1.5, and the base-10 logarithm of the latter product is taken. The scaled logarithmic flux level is 0.836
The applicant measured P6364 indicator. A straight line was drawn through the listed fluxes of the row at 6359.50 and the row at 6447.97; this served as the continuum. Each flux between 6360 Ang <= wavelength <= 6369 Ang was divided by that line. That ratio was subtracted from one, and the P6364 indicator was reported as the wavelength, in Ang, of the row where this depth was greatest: 6360.97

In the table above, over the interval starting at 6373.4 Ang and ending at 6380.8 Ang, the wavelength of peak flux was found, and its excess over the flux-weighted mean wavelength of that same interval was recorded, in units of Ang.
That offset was -2.9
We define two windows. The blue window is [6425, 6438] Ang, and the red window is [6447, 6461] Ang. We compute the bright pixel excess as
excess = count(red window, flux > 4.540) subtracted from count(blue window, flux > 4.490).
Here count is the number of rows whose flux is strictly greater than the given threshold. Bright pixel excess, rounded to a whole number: 7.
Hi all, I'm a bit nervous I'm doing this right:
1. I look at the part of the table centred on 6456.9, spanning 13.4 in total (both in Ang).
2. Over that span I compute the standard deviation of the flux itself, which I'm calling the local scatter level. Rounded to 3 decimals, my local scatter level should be 0.006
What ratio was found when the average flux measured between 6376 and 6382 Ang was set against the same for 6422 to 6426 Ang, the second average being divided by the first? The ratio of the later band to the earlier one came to 1.00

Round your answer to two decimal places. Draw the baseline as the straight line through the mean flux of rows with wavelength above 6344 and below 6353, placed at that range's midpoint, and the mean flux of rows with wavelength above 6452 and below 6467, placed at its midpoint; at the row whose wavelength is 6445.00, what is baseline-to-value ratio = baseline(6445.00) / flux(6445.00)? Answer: 1.00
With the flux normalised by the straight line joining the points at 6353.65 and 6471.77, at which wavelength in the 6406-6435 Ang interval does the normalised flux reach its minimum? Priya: 6406.54 Ang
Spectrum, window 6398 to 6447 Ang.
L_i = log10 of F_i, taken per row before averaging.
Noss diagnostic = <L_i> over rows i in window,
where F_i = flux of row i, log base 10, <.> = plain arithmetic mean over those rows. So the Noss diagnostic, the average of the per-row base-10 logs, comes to 0.6539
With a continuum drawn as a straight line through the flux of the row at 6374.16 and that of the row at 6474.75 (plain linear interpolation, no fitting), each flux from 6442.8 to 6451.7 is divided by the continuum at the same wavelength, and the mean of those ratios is 0.987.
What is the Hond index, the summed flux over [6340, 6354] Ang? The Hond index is 45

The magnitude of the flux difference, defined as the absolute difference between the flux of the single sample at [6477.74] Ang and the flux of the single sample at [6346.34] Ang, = 0.050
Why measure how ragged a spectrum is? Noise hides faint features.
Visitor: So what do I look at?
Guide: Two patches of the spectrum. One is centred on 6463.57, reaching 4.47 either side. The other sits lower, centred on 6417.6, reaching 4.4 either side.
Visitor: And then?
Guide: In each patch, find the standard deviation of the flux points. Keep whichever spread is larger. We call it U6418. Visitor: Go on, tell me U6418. 0.005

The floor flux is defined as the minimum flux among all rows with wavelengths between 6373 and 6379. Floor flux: 4.55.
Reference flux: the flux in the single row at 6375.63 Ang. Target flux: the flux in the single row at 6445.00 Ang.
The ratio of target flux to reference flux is 0.971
